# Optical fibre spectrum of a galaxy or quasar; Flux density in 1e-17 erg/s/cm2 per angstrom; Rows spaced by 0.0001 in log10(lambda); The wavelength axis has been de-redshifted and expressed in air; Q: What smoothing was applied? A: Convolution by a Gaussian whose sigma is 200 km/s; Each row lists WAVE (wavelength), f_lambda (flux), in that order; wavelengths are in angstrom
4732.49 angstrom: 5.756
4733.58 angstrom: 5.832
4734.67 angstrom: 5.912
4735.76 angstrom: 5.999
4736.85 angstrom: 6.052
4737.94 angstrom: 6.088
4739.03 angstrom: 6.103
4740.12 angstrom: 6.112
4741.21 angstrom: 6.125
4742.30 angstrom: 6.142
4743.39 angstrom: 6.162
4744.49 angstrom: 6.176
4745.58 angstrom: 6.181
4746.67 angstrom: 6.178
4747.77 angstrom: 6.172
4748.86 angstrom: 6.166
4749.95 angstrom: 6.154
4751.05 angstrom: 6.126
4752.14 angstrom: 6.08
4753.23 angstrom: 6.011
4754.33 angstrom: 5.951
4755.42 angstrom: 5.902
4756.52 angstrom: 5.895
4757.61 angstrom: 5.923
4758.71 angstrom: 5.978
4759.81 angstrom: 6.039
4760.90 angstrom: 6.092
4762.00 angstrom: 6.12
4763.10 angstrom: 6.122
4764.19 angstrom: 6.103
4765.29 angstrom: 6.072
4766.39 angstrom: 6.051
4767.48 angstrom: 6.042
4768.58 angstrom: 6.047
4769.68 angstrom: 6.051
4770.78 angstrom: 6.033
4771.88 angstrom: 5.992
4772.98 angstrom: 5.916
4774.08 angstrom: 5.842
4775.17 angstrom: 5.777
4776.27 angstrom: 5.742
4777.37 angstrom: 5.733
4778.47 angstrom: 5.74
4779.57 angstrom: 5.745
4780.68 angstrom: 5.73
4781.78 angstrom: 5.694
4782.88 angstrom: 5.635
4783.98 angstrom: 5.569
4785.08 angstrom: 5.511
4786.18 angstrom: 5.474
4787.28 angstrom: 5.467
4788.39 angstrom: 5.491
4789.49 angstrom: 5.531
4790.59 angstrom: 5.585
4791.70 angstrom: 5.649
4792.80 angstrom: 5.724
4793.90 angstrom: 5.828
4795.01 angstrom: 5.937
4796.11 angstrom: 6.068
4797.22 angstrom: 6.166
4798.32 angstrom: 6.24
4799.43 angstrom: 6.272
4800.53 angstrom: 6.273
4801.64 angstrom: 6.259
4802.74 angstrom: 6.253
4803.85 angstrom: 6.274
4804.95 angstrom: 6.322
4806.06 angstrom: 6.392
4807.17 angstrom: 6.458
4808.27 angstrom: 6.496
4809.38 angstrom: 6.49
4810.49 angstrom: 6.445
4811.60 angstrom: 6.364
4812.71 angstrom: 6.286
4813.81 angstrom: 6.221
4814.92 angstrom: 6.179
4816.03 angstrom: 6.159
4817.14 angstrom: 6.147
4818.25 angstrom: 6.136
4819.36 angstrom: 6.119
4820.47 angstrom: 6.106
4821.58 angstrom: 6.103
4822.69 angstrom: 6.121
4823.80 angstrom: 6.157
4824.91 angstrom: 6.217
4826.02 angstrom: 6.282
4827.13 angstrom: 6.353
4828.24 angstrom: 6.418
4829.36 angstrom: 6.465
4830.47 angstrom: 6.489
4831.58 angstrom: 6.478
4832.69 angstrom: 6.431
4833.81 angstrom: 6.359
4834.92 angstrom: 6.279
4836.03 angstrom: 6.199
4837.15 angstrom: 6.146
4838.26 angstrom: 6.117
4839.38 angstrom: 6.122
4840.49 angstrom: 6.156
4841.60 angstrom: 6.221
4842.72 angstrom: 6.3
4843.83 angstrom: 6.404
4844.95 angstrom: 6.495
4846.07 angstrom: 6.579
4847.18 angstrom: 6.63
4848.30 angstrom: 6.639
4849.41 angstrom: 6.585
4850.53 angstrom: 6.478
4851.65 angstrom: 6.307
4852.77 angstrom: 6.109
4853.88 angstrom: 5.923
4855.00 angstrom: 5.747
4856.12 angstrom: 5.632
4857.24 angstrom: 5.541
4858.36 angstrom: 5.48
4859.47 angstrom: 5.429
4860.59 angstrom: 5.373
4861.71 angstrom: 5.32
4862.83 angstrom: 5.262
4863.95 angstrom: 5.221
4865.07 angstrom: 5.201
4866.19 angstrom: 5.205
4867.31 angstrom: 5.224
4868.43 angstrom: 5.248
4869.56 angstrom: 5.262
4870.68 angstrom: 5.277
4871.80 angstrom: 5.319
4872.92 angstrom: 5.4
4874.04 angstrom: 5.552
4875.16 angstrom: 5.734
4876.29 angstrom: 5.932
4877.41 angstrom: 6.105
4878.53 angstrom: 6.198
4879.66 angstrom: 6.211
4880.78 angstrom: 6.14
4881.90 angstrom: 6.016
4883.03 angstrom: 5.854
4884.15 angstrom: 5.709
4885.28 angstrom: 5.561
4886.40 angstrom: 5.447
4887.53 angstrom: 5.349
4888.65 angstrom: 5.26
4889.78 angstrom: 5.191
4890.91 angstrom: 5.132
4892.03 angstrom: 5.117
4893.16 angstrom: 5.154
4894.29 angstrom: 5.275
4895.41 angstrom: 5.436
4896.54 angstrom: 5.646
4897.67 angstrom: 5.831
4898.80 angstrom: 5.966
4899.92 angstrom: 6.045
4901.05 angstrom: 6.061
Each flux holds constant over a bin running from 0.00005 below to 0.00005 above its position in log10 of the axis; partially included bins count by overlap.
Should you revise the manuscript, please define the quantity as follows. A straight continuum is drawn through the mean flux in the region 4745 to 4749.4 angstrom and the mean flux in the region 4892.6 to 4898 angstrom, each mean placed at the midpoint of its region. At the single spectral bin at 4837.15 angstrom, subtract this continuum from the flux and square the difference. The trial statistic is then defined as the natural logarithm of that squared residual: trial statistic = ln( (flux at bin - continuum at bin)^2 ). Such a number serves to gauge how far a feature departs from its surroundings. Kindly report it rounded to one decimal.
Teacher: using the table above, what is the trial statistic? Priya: -1.8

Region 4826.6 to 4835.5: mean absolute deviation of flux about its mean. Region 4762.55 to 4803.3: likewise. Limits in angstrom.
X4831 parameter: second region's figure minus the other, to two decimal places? 0.17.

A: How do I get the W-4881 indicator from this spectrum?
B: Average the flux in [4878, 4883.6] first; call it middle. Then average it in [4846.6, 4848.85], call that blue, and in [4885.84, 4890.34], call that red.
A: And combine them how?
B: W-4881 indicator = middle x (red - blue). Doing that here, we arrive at -8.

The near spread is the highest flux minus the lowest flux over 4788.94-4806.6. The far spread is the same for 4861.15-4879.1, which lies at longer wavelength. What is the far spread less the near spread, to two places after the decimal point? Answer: 0.14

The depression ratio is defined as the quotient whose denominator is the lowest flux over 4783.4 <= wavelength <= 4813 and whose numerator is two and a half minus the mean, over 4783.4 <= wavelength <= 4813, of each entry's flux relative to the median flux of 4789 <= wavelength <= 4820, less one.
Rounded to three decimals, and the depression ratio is 0.463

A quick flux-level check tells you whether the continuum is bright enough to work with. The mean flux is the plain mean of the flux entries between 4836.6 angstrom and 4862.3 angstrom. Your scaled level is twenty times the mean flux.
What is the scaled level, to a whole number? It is 122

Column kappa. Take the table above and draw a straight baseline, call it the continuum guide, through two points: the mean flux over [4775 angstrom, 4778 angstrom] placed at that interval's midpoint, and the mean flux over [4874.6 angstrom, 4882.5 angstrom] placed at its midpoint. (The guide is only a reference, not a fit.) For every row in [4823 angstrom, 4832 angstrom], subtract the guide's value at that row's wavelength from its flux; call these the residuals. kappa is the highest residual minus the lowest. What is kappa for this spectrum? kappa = 0.31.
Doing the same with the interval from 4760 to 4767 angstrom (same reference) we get 0.08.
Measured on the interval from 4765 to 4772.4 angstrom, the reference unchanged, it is 0.10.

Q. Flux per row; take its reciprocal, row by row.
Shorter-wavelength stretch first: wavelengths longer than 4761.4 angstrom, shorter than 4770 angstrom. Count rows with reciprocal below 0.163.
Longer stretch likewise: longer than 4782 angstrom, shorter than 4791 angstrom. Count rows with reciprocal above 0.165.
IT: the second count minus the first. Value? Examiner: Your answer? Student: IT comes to 8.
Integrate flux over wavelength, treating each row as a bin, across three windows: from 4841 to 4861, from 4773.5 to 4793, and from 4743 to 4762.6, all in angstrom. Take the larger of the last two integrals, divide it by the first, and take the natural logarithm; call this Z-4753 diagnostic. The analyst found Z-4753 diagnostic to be -0.03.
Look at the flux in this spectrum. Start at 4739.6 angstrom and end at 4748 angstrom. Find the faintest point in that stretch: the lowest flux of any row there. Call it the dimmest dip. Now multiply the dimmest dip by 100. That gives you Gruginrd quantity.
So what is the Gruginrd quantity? 611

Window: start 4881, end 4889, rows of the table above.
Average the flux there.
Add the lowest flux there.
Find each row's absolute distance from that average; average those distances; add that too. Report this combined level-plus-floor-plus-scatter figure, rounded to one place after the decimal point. 11.1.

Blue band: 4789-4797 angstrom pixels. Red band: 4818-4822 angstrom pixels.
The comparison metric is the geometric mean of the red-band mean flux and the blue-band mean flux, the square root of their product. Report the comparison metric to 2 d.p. 5.94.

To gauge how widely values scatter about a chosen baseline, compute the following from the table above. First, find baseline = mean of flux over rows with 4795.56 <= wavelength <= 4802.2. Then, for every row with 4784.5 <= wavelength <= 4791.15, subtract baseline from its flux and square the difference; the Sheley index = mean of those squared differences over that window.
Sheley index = 0.50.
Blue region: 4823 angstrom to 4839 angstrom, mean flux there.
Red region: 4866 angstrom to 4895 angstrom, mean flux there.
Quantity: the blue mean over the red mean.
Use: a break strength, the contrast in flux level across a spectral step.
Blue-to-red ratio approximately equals 1.14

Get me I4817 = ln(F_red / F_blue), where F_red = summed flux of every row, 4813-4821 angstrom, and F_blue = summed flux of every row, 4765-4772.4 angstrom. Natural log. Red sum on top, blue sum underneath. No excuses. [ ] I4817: 0.02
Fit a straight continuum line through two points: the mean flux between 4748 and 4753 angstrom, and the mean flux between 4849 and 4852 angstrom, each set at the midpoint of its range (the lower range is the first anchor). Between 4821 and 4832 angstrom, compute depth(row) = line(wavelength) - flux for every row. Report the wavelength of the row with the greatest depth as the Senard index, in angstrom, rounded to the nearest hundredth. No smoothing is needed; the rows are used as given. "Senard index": 4821.58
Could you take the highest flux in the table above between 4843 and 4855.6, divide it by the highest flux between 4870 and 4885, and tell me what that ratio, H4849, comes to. 1.07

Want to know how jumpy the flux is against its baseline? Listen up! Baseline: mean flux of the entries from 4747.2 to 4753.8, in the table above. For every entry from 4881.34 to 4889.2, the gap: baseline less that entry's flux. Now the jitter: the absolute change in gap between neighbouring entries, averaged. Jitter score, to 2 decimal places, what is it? 0.13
